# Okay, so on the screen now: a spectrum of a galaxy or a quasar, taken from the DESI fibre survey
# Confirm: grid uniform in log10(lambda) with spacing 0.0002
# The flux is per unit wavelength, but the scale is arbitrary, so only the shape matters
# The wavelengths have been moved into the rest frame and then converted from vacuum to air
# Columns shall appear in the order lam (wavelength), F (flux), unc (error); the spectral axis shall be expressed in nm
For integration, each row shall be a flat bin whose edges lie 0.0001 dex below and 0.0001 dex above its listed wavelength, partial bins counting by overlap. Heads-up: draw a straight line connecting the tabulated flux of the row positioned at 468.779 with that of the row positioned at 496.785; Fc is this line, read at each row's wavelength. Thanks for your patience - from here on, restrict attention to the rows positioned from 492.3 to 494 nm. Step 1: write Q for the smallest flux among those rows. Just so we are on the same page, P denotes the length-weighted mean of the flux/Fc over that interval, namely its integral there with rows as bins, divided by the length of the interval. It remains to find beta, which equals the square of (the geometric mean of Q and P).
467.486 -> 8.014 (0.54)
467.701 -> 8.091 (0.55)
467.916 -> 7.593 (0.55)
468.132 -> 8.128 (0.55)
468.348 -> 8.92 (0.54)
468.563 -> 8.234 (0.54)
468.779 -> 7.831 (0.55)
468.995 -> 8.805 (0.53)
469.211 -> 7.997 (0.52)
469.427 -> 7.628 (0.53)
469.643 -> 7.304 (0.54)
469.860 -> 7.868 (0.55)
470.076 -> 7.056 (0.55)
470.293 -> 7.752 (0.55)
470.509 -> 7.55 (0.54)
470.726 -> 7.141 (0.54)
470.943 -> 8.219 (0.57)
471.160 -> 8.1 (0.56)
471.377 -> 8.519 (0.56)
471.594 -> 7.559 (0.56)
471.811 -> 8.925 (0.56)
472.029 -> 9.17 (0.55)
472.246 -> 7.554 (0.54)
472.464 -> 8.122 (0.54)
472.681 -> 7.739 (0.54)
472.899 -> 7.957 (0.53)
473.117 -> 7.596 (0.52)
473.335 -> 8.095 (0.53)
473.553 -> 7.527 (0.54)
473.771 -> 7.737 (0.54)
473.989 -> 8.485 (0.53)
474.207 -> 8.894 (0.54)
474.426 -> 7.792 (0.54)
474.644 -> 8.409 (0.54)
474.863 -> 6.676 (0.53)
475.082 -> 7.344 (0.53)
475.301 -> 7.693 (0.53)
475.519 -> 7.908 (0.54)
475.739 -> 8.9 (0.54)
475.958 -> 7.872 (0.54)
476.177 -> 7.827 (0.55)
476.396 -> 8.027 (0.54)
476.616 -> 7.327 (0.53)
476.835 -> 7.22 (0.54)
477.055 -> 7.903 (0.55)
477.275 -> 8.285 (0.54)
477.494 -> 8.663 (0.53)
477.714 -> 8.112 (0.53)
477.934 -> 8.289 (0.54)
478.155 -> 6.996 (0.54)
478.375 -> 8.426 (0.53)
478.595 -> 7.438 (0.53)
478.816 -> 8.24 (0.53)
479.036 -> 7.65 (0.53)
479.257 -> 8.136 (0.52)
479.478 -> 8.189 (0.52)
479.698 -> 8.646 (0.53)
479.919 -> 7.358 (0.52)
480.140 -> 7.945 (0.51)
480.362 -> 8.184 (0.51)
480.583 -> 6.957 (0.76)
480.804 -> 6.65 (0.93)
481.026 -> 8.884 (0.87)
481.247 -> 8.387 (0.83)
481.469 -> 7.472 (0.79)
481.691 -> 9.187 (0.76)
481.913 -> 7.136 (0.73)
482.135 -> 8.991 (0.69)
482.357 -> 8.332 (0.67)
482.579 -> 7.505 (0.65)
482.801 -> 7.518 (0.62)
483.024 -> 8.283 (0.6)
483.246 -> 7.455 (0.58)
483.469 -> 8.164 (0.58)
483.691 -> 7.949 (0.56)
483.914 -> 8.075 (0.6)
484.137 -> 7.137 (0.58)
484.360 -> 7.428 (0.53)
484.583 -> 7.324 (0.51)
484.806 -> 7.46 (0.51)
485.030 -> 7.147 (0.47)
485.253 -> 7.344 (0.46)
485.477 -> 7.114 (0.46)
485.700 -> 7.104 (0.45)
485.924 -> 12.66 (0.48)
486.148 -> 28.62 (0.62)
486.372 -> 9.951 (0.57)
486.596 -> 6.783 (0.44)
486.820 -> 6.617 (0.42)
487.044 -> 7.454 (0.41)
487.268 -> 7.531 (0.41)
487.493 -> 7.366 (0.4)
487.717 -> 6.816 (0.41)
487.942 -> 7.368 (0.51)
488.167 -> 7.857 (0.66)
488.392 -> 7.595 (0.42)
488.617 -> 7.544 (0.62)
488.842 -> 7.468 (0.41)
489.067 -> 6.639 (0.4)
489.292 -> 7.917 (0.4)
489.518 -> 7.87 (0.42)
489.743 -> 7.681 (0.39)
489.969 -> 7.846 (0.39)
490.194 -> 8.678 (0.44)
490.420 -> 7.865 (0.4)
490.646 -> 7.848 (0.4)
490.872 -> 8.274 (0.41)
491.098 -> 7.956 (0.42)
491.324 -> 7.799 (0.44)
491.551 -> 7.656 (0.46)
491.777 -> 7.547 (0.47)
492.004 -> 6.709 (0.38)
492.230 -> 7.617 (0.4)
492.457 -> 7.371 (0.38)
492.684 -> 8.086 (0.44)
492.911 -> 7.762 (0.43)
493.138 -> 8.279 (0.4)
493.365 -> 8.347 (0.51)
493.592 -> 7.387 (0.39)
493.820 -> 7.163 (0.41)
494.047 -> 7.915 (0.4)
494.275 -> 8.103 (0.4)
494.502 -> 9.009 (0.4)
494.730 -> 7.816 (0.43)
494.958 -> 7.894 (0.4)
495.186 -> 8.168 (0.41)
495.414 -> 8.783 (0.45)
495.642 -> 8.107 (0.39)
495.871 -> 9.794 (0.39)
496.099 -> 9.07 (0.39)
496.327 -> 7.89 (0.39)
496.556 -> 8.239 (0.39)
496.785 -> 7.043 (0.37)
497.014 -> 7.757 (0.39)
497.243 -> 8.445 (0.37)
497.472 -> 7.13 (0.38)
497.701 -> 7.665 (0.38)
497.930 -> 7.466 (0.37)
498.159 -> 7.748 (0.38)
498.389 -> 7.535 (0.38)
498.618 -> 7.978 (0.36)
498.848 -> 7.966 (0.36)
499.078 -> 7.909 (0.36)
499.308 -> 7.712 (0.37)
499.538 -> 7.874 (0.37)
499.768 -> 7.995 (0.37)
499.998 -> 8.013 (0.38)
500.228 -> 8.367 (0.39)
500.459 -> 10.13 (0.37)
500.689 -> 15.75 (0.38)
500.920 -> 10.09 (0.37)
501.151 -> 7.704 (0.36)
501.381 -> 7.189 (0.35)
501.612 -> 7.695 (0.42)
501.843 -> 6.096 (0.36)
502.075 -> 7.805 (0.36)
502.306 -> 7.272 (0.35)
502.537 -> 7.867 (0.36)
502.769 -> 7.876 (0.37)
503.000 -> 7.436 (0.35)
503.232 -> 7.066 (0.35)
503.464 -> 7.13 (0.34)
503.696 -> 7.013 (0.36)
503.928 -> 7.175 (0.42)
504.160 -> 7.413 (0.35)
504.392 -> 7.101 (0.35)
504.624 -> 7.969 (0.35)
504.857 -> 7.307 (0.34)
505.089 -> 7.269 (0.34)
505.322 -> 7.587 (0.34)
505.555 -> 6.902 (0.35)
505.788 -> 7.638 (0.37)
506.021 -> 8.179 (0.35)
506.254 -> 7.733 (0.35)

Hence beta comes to 7.79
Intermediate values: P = 1.09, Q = 7.163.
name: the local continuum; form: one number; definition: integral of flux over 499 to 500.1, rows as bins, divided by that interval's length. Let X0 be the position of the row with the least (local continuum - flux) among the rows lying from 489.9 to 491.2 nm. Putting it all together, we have 490.194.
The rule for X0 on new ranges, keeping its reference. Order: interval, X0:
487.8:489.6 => 489.292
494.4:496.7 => 495.871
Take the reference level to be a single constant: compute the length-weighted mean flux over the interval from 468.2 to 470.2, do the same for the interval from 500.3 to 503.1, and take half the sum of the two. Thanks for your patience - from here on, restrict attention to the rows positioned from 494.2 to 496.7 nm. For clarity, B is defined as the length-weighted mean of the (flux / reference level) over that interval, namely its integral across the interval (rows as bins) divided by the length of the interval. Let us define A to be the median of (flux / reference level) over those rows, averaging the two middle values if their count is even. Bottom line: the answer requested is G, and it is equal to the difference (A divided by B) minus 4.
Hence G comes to -3.03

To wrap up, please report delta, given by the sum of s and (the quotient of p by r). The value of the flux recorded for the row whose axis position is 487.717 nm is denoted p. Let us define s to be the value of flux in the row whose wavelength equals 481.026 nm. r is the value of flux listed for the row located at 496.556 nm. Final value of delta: 9.7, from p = 6.816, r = 8.239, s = 8.884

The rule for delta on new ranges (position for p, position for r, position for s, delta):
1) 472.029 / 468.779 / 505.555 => 8.1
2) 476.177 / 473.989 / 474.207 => 9.8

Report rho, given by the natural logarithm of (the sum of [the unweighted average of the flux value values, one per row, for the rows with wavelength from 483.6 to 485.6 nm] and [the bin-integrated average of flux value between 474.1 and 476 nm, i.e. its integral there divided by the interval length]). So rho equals 2.73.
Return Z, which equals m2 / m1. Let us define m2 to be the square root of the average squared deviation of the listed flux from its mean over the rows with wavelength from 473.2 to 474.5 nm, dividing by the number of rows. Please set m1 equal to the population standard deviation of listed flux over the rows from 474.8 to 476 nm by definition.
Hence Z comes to 0.70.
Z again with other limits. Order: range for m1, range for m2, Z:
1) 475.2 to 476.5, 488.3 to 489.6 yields 1.06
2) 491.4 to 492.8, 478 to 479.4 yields 1.21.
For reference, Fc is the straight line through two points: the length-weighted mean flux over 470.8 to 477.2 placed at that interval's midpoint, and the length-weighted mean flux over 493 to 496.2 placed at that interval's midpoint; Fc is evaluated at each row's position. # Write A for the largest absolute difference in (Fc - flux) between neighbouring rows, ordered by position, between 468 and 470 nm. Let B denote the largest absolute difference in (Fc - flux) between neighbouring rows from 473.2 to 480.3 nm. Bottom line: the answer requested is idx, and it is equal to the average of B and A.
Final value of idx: 1.4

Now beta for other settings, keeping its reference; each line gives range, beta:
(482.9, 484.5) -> 7.49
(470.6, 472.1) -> 7.55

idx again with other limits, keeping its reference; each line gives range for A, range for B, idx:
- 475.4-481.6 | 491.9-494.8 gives 1.7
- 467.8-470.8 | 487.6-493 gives 1.1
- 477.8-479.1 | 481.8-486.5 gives 10.0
